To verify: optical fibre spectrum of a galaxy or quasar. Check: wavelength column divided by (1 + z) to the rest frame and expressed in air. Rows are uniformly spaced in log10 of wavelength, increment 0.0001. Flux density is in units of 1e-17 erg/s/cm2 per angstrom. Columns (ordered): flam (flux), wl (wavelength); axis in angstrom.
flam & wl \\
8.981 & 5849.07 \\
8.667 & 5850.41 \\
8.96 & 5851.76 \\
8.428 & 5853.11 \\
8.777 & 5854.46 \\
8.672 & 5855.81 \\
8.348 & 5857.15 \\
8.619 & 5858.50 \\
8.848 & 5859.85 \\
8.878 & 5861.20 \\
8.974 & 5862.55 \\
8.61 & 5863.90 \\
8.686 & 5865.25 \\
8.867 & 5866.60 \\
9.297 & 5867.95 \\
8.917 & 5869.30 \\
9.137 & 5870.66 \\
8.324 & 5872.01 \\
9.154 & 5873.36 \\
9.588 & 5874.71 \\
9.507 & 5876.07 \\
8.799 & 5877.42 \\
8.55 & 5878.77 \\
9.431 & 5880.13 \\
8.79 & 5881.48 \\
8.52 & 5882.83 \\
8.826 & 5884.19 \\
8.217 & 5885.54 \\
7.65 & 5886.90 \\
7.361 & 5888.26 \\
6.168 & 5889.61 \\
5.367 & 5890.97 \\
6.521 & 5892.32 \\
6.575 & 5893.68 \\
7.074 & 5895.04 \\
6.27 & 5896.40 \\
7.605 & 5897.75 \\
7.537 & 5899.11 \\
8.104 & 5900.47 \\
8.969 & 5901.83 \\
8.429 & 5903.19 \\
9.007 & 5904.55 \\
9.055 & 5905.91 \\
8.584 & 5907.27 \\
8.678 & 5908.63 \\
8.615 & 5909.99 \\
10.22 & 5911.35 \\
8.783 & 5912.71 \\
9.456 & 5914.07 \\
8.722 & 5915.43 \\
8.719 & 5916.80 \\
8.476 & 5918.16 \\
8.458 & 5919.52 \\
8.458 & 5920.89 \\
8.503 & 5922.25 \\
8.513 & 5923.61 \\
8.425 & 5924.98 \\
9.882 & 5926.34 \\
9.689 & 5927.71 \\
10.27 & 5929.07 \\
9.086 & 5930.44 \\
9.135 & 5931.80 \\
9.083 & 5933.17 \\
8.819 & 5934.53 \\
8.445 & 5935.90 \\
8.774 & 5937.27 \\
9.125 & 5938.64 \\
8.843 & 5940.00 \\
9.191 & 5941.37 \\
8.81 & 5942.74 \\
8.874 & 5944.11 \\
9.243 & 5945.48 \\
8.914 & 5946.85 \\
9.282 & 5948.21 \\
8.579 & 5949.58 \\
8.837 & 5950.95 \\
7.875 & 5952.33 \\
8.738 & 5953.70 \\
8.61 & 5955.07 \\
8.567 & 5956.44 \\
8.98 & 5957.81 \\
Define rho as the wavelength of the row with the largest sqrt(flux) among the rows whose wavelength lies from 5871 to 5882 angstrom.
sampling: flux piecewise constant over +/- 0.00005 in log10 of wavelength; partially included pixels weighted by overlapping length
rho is 5874.71 angstrom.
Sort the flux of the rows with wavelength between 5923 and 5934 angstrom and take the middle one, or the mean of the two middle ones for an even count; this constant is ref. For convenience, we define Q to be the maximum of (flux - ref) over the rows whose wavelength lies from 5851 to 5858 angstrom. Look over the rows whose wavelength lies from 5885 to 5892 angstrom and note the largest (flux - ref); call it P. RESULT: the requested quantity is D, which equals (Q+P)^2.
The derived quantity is 1.1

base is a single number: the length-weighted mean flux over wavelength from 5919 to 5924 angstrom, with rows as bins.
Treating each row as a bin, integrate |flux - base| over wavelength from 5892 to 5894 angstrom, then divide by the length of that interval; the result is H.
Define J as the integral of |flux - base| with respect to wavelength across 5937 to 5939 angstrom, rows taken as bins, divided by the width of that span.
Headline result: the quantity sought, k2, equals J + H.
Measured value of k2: 2.4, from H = 1.9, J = 0.47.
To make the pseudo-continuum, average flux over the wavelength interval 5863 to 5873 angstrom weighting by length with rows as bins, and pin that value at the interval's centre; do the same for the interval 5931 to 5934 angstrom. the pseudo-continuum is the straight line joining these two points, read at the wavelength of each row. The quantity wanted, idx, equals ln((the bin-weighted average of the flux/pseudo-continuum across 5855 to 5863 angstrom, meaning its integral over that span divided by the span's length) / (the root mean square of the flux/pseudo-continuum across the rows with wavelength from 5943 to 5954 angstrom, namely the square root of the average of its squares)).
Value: 0.033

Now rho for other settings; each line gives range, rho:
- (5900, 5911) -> 5905.91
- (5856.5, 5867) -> 5862.55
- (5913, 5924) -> 5914.07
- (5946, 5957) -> 5948.21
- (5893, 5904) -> 5901.83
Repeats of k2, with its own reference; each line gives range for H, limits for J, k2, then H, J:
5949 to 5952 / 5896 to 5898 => 1.9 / 0.3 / 1.60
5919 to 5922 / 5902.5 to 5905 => 0.3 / 0.0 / 0.27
